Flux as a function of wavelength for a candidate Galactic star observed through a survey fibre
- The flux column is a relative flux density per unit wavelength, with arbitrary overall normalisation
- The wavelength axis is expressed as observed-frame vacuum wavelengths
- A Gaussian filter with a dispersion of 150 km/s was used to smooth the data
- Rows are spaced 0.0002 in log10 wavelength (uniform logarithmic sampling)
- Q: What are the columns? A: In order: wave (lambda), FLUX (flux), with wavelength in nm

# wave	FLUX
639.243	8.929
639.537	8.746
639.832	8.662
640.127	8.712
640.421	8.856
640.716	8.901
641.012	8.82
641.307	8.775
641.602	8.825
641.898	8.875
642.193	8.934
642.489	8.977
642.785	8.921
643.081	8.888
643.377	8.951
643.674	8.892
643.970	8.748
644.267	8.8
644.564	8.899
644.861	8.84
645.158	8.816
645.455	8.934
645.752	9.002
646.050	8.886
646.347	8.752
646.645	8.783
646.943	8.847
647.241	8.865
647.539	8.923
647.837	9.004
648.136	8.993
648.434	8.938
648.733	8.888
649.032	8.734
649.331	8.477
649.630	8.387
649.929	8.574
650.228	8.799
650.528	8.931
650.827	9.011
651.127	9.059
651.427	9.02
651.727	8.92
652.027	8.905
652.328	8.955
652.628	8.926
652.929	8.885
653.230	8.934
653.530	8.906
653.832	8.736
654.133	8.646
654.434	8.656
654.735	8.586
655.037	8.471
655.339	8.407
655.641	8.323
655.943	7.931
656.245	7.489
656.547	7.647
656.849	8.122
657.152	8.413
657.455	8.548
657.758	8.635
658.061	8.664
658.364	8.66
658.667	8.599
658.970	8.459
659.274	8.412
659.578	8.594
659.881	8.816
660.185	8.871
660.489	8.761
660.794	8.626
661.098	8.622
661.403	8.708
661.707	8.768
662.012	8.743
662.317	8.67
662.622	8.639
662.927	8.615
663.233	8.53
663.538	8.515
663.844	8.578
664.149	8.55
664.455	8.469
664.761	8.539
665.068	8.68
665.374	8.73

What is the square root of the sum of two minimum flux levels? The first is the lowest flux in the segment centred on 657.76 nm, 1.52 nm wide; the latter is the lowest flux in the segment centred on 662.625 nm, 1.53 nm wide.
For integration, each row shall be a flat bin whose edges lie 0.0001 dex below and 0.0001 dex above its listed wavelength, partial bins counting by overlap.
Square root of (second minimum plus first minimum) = 4.12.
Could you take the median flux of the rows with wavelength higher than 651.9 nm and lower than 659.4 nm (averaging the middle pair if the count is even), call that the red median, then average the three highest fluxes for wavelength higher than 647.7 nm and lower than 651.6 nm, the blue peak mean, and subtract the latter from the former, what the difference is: -0.43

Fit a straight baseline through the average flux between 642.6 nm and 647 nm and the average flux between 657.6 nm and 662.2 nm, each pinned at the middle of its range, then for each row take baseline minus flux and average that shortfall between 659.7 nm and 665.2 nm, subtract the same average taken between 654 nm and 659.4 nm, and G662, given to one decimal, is -0.4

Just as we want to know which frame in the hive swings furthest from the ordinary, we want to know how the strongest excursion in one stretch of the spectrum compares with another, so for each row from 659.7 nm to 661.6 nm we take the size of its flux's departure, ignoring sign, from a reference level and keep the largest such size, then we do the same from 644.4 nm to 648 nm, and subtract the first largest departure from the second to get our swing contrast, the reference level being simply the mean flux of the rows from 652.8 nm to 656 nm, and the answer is 0.1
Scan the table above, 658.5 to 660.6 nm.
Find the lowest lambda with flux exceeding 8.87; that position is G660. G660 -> 660.185 nm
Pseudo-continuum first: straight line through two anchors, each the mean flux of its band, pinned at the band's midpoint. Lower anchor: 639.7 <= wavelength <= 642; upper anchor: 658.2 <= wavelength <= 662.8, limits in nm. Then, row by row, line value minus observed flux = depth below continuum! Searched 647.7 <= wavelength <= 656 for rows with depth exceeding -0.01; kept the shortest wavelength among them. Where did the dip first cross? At 649.032 nm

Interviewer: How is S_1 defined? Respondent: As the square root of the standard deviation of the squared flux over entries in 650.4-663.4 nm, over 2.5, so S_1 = 0.94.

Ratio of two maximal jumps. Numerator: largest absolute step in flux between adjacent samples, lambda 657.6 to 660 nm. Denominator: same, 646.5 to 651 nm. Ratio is 0.9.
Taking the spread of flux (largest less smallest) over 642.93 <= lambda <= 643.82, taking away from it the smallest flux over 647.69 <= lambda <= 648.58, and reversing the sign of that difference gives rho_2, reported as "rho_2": 8.9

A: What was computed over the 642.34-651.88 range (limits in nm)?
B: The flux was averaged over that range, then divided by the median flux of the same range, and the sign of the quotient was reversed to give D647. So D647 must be -0.996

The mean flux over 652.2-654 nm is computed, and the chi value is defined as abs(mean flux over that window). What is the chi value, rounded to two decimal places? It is 8.89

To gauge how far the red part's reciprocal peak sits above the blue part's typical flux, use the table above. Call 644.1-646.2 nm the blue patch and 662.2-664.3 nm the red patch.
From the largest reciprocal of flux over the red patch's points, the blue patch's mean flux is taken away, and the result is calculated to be -8.76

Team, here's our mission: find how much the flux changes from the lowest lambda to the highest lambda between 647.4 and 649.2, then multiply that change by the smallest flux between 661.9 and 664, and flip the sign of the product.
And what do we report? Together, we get 1.6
